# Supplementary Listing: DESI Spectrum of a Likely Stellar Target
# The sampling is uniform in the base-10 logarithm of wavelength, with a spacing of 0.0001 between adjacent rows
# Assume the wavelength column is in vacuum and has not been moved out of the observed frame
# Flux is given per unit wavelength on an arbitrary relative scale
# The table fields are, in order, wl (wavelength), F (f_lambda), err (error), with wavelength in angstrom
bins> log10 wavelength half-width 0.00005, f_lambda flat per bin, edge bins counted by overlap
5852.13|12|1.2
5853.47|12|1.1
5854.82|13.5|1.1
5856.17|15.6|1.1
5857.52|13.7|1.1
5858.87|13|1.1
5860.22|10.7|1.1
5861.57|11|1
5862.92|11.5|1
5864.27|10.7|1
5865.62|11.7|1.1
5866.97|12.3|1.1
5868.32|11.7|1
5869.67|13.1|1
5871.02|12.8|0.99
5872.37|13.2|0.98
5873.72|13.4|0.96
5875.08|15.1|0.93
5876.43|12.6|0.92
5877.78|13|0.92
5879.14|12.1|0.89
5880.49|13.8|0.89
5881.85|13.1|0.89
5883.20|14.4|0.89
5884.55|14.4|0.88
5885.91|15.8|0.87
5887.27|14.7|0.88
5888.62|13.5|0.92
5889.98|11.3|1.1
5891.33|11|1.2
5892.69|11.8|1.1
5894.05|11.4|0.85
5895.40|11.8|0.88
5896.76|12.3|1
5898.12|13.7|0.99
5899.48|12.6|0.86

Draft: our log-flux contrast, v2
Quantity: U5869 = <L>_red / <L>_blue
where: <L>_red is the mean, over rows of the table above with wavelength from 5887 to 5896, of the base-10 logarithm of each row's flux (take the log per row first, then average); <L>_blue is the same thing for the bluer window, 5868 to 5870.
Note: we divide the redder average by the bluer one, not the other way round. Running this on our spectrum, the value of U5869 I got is 0.99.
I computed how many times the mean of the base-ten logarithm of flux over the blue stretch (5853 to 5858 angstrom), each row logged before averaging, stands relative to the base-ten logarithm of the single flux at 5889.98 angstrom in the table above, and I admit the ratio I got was 1.08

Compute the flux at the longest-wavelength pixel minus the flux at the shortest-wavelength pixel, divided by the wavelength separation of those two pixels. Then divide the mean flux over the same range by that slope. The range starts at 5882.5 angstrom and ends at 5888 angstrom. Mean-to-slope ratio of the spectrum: 201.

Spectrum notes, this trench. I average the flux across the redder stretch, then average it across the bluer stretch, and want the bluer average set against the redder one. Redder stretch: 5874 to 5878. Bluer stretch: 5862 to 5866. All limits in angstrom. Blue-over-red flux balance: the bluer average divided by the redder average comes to 0.83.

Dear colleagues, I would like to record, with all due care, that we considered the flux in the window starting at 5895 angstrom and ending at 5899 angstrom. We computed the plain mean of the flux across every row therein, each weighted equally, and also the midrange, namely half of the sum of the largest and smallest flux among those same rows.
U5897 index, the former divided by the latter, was 0.99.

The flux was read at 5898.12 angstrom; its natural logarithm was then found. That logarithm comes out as 2.62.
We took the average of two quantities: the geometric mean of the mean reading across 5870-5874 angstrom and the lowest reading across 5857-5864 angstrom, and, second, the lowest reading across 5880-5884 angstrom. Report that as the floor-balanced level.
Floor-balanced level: 12.5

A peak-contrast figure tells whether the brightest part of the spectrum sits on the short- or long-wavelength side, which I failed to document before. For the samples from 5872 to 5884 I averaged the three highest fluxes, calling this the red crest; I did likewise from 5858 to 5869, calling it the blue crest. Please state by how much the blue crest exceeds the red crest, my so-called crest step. -2.1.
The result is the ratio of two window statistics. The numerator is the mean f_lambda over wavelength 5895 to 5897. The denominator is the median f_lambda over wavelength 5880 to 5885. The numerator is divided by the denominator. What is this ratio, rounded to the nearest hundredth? 0.85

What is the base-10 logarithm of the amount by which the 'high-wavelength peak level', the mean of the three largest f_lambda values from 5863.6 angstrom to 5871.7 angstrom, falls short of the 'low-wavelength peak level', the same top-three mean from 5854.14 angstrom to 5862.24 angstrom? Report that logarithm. 0.19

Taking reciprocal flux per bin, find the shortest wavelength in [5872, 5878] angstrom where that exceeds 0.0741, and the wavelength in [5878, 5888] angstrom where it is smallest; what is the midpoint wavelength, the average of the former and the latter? 5879.1 angstrom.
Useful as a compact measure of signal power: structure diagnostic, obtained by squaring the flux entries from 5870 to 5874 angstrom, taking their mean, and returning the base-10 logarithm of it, 2.24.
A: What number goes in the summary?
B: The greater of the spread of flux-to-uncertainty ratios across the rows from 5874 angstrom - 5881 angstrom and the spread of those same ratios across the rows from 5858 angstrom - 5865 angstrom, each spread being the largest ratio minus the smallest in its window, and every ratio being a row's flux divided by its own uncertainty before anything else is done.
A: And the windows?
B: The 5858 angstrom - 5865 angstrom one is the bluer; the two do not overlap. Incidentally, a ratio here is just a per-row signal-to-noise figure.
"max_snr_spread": 2.6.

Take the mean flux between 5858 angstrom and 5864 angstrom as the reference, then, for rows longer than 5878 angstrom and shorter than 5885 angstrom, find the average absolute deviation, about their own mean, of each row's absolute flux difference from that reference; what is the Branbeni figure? 0.77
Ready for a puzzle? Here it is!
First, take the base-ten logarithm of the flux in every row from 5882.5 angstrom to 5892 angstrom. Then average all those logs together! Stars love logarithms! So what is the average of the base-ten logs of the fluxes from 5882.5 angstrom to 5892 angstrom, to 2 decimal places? 1.13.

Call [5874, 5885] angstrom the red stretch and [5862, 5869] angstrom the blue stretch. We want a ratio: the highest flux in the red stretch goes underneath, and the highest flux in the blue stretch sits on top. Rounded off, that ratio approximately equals 0.81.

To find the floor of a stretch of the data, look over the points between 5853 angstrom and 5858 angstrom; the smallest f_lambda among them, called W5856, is 12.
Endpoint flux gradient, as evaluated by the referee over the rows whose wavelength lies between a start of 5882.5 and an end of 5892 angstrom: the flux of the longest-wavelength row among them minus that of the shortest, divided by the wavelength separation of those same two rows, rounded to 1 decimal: -0.4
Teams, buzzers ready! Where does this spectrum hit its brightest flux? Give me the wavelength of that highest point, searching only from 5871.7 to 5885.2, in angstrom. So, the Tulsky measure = 5875.08 angstrom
